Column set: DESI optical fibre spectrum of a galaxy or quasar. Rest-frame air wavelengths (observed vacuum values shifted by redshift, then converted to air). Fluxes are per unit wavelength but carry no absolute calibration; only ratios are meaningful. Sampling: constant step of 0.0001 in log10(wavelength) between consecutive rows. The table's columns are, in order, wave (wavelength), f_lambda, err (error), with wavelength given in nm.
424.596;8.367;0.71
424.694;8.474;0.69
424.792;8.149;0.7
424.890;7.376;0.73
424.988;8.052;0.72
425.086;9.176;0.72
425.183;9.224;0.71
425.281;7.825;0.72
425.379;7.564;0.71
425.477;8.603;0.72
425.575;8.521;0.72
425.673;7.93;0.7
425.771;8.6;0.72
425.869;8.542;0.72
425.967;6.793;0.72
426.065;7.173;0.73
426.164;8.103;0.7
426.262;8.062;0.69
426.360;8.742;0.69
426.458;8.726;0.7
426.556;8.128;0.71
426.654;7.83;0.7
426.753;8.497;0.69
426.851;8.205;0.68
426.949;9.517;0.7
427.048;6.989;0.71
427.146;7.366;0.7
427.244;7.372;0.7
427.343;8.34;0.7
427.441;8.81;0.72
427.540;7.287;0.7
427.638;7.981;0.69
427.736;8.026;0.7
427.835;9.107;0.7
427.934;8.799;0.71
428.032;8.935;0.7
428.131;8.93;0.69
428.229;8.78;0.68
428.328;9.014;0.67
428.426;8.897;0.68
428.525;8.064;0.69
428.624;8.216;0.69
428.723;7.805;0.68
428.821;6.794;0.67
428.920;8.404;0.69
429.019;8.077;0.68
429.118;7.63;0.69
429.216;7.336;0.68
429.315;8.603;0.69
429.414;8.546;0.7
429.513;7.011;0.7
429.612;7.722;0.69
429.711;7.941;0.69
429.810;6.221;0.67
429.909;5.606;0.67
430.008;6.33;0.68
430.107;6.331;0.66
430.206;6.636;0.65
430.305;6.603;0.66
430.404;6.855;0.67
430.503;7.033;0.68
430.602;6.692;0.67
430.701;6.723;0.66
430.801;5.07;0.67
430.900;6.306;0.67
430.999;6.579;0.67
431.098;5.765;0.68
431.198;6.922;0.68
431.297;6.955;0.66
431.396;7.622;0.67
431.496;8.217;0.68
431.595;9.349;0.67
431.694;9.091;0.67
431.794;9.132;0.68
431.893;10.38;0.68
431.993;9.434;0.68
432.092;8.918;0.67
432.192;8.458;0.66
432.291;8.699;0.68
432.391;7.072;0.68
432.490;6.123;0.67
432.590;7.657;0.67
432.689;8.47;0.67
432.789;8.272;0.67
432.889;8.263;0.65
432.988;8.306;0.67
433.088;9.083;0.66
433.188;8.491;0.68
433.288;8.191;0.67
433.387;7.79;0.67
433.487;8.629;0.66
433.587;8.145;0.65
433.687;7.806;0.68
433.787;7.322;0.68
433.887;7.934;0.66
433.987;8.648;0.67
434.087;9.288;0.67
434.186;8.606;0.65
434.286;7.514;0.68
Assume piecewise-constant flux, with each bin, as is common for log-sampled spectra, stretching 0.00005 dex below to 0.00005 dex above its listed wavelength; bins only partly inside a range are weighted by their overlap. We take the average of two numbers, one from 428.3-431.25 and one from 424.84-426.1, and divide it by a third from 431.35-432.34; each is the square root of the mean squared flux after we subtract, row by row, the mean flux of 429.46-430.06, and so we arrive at 0.57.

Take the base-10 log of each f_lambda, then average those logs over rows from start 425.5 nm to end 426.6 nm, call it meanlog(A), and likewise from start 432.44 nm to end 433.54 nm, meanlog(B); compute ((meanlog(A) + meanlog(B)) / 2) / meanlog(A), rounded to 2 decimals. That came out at 1.00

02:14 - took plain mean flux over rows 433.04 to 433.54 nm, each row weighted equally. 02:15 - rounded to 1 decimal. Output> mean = 8.4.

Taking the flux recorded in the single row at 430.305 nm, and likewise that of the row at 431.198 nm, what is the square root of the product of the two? 6.8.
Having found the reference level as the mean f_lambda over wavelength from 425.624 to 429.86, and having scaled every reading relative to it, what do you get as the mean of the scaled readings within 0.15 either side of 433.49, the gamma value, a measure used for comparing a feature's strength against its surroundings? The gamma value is 1.01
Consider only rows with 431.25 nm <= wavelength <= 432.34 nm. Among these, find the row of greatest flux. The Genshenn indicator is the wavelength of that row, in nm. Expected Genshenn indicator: 431.893 nm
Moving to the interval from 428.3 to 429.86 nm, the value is 428.328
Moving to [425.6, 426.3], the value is 425.771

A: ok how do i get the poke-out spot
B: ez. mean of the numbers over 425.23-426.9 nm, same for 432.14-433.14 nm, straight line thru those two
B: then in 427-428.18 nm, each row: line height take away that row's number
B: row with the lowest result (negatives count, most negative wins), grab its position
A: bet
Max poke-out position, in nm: 427.835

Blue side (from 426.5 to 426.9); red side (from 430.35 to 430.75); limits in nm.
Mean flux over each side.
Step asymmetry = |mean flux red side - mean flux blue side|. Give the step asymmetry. 1.3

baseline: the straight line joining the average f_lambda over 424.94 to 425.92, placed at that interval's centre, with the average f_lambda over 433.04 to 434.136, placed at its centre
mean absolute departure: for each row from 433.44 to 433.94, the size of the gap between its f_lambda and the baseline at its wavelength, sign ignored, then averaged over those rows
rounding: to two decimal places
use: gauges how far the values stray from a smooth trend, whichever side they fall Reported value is 0.46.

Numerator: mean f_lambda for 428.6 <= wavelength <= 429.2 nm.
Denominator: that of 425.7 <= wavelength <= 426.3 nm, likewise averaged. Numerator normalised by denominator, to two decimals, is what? 0.99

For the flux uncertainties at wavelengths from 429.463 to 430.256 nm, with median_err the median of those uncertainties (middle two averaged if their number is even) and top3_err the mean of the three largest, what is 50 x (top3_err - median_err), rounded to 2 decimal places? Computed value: 0.92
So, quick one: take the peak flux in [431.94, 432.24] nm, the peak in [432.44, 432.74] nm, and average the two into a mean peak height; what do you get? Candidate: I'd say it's 9.0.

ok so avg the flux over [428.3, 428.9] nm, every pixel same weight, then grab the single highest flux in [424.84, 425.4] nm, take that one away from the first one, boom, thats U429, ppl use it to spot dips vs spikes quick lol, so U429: -1.1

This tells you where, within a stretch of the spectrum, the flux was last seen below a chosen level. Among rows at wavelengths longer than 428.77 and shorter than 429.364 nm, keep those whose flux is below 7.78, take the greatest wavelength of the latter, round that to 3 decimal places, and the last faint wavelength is 429.216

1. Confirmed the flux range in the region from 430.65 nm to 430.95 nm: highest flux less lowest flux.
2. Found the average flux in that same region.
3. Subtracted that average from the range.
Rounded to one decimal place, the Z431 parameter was -4.4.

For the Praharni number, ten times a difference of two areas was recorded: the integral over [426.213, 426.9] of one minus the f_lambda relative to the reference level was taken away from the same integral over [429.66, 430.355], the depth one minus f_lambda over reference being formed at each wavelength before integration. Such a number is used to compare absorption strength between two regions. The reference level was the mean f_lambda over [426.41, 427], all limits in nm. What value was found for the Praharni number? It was 1.5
